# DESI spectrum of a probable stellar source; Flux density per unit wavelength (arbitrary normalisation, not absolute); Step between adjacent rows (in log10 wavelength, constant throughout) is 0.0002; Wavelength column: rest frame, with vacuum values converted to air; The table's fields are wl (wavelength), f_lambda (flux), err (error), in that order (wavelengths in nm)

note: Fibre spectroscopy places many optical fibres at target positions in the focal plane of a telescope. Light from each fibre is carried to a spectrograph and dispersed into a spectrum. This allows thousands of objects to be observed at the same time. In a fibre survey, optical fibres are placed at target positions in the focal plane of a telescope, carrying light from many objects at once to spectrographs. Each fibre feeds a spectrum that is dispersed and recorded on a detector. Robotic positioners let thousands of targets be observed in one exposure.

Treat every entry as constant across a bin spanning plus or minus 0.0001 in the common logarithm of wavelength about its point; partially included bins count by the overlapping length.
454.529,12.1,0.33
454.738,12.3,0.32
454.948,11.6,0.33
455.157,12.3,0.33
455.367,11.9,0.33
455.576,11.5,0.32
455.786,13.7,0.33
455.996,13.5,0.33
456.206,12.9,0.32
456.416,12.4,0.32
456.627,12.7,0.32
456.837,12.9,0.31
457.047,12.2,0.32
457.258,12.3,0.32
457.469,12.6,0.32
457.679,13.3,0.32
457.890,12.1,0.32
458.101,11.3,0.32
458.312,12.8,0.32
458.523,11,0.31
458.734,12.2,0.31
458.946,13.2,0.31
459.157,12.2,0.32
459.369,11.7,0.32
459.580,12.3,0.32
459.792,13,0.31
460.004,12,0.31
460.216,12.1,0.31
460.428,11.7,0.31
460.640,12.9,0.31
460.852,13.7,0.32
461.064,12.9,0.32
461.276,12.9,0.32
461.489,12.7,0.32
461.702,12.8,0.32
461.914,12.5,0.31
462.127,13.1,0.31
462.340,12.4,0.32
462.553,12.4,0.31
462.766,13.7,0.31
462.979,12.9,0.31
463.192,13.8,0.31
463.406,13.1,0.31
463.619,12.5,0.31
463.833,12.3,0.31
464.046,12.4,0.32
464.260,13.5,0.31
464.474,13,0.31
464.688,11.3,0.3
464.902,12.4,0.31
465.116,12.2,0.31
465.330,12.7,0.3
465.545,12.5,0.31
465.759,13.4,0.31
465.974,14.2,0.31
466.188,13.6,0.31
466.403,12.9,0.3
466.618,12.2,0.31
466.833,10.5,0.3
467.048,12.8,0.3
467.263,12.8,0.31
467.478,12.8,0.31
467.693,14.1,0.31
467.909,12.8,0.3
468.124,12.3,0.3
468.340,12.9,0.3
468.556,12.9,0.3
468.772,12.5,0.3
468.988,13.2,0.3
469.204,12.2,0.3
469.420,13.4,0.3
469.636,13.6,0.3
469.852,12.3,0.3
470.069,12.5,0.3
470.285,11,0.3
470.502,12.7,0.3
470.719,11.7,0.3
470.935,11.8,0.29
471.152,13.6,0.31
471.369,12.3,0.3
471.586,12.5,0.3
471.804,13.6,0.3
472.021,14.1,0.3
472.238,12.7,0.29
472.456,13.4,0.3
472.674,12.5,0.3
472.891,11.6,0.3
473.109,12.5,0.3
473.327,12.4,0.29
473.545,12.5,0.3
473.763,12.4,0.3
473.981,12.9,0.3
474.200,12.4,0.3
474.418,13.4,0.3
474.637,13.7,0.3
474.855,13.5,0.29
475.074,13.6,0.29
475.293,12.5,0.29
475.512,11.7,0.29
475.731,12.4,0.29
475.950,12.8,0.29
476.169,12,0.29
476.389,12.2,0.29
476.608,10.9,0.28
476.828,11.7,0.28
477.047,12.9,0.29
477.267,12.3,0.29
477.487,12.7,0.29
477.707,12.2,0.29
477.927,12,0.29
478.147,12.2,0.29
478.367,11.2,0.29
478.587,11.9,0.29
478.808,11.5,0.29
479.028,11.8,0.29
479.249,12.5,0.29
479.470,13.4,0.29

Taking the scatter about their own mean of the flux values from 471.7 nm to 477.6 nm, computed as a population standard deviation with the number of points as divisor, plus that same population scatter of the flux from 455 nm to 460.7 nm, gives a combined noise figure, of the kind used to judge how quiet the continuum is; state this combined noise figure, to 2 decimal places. 1.37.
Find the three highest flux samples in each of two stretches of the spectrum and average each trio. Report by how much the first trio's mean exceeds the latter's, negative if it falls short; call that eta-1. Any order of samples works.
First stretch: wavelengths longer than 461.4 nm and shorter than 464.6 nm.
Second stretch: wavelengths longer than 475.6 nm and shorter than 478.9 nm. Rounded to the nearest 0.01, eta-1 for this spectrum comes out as 0.87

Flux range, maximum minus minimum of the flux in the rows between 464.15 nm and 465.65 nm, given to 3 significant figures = 2.20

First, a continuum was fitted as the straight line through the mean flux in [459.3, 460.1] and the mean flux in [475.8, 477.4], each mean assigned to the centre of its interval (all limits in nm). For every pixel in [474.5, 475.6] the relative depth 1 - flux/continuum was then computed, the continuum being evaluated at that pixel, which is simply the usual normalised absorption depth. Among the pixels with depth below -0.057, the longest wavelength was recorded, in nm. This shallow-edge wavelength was 475.074 nm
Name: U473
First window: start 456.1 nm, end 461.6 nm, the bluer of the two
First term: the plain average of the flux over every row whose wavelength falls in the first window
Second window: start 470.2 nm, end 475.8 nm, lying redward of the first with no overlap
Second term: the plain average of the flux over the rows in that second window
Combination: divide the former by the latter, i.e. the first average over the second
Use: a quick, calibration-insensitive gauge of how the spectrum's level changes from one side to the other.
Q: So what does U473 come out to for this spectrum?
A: 0.98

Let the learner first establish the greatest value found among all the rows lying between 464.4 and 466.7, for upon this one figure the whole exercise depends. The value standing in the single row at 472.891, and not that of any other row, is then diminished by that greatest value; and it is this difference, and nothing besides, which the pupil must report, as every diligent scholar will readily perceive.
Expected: -2.6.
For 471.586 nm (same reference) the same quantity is -1.7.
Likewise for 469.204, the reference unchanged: -2.0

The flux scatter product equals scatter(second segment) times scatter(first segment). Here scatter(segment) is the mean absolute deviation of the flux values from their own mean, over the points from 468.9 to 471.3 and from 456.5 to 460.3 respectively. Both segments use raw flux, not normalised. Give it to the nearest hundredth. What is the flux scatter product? 0.32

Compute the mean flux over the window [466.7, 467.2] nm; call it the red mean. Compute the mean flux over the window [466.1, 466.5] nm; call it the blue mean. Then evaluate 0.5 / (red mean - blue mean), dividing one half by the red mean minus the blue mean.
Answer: -0.3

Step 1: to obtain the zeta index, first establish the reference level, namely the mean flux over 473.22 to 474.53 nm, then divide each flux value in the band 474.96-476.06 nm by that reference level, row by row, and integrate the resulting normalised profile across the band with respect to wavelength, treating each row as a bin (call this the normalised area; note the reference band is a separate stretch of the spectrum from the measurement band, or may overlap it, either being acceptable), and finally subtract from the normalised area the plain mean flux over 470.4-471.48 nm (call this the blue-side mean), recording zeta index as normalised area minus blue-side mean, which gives -11.3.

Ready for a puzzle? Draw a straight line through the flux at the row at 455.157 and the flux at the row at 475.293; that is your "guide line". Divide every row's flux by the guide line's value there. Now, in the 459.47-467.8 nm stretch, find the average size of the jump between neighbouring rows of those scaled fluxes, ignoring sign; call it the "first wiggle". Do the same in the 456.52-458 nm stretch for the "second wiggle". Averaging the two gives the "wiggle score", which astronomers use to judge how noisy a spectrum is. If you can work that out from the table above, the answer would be 0.049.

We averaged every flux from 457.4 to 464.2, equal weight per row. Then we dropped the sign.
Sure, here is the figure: 12.6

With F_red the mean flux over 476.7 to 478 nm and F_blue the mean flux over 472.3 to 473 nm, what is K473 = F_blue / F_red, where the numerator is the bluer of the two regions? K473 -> 1.02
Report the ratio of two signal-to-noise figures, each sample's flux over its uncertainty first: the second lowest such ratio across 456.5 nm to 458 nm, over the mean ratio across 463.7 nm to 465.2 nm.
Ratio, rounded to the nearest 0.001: 0.950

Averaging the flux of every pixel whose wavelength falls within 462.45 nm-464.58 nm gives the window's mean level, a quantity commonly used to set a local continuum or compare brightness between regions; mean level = 13.0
